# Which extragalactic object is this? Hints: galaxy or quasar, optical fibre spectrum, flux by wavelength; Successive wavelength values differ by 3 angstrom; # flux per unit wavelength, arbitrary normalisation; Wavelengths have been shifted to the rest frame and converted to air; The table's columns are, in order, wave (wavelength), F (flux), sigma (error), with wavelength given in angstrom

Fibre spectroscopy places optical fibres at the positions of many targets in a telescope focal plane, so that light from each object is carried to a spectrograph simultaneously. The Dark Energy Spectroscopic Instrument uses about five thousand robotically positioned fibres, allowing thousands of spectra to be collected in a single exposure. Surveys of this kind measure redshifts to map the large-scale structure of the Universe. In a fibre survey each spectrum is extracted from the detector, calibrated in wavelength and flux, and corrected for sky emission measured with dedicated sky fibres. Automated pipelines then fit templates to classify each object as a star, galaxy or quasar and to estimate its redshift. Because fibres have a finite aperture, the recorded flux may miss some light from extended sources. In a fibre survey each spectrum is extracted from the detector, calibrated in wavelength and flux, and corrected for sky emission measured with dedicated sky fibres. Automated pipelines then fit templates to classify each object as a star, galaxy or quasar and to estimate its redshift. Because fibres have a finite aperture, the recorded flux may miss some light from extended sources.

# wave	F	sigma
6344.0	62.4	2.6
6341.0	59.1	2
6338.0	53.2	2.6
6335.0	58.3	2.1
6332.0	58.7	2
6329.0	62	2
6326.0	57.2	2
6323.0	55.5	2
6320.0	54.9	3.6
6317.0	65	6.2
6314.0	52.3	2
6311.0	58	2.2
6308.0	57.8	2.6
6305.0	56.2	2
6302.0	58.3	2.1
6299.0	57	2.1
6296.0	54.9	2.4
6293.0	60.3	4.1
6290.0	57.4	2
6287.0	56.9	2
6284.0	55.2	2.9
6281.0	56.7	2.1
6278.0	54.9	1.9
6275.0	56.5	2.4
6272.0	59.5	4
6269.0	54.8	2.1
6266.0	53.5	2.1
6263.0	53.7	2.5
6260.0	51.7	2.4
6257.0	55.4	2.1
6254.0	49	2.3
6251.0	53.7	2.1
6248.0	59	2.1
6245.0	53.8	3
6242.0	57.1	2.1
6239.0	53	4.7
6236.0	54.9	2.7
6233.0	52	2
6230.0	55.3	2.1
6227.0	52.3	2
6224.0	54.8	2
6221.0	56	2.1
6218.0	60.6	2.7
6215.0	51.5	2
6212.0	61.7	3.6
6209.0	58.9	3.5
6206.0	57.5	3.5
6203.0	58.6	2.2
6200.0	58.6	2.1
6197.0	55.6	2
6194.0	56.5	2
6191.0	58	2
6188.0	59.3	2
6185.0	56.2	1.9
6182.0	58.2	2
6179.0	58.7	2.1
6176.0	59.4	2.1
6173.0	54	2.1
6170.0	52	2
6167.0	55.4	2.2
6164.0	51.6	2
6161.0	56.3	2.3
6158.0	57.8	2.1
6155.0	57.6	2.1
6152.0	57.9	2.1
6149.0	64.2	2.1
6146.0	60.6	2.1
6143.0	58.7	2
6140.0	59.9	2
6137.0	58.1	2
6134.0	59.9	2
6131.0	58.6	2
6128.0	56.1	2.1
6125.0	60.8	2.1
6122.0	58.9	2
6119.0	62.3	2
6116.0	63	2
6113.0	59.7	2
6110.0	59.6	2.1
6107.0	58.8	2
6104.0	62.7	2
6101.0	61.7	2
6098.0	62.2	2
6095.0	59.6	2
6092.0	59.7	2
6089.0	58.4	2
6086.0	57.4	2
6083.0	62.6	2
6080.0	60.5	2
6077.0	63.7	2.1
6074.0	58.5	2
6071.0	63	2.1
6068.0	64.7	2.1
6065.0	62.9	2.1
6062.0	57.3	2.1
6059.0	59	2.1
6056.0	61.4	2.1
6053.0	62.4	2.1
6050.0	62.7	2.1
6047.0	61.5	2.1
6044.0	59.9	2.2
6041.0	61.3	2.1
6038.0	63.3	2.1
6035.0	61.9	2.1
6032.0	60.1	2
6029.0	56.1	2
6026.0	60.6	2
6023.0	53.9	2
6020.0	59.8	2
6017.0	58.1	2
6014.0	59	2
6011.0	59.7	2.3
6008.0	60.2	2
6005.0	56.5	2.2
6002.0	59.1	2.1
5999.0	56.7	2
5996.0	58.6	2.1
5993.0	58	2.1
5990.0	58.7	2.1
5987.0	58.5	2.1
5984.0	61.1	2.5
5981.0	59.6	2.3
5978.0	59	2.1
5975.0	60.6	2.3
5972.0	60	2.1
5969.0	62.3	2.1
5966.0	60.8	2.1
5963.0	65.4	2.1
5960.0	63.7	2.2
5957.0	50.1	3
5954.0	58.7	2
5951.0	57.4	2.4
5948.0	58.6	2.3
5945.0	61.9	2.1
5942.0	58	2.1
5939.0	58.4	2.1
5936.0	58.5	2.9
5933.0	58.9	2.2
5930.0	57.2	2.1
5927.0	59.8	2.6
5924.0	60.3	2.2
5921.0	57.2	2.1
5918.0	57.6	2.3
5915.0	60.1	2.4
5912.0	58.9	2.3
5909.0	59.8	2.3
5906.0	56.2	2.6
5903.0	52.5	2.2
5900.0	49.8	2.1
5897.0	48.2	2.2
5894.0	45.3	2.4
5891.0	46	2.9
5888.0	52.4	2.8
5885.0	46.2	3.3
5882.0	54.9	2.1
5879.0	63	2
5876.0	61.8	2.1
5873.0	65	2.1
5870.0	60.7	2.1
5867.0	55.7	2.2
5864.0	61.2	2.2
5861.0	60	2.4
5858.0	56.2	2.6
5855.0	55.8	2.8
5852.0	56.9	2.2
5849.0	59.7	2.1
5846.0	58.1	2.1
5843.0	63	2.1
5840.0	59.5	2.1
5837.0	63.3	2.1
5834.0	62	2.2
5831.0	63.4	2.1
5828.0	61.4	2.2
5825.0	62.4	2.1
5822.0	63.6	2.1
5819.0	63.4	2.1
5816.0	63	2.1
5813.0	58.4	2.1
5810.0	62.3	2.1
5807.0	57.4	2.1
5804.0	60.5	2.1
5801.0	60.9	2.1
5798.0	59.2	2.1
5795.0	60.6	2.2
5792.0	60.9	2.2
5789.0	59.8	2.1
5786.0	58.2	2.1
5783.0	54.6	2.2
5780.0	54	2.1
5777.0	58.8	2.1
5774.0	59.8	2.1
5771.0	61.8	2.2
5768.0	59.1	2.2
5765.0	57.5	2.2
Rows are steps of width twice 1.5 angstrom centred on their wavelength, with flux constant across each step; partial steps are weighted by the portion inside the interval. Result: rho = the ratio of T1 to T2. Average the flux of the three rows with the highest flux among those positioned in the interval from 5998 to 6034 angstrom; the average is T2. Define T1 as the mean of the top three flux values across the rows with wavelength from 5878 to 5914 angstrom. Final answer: 1.00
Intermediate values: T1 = 60.6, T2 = 60.3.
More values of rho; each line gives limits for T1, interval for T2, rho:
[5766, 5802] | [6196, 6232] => 1.01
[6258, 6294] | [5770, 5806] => 0.97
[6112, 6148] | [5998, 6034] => 1.03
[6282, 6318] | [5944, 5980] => 0.96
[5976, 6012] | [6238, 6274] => 1.03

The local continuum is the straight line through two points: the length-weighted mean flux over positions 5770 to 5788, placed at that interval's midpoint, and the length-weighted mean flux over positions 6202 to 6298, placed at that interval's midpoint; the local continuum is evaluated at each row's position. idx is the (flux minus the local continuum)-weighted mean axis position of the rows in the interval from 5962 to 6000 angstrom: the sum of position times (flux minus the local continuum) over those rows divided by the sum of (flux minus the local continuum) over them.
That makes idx 5974.7 angstrom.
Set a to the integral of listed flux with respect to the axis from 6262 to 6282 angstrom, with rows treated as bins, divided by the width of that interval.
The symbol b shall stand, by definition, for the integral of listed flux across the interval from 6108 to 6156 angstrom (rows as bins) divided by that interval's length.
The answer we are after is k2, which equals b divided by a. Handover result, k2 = 1.07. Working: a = 56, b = 59.8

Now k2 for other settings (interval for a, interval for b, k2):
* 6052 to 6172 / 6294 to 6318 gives 0.96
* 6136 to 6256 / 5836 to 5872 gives 1.05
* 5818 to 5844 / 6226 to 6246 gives 0.87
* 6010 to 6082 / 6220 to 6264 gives 0.89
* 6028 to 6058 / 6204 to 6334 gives 0.92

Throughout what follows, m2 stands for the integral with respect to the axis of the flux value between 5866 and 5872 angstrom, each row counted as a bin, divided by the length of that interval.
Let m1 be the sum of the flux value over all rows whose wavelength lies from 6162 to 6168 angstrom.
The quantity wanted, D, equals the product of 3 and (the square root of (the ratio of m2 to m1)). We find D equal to 2.23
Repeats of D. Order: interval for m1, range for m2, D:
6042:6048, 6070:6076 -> 2.12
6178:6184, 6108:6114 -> 2.14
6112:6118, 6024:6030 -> 2.07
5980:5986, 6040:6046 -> 2.13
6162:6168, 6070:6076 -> 2.26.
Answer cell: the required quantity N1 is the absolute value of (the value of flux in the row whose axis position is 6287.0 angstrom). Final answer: 57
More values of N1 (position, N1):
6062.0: 57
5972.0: 60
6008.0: 60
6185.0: 56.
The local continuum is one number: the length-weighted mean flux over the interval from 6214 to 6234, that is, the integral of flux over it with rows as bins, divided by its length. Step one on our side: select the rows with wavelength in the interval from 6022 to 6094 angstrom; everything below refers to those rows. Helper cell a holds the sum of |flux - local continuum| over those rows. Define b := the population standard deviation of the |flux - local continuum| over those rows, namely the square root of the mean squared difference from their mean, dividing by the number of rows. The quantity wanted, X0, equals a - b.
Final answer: 137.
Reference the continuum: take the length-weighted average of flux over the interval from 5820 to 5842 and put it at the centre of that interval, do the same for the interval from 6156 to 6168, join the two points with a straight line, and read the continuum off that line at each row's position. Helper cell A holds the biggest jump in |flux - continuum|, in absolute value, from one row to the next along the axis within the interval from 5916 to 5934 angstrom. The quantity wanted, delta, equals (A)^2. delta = 10.0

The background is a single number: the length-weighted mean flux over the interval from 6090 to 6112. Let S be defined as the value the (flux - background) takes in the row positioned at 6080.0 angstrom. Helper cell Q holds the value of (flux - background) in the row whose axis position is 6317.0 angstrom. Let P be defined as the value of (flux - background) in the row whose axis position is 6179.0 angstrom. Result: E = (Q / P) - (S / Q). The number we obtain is -2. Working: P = -1.8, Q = 4.5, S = 0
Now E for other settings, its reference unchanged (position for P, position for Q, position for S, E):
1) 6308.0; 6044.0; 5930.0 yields -5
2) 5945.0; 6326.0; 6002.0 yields -3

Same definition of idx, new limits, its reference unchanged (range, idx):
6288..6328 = 6306.9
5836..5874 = 5854.9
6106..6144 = 6123.4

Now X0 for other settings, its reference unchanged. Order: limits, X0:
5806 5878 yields 137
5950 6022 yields 114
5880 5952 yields 103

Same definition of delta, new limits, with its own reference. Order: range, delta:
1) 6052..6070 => 28.7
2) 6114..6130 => 21.5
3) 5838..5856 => 8.3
